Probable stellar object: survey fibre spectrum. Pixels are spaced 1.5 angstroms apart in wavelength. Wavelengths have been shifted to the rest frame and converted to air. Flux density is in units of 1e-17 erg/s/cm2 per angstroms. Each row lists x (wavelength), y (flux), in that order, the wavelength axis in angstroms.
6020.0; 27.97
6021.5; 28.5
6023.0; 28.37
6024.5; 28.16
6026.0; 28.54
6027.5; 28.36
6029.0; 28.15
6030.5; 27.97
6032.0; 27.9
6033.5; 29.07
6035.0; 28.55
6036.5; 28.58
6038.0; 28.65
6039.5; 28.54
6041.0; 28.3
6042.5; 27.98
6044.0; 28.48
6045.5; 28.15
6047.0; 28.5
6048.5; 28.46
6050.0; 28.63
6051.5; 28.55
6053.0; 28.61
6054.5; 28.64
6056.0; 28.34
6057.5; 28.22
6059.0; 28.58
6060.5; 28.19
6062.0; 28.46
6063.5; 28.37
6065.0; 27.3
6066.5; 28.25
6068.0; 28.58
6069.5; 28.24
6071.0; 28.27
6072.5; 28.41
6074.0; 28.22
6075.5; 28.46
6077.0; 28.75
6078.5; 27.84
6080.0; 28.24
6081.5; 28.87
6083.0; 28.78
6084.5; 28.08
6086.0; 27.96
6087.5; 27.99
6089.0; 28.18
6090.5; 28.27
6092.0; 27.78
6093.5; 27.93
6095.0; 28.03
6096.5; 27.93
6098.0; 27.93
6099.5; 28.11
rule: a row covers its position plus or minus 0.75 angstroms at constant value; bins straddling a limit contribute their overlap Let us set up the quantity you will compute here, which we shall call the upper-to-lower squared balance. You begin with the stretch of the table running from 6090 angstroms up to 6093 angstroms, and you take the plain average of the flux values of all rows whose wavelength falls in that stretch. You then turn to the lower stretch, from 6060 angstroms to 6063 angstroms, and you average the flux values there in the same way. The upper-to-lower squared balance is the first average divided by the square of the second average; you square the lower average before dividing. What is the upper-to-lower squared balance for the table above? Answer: 0.0349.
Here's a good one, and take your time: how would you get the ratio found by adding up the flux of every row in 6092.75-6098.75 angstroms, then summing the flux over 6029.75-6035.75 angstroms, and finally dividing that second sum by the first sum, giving 1.015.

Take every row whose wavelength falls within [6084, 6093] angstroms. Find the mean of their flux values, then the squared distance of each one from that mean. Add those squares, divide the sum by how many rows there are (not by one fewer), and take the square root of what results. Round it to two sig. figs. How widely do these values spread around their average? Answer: 0.16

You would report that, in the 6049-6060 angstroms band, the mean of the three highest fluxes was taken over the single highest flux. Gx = 1.000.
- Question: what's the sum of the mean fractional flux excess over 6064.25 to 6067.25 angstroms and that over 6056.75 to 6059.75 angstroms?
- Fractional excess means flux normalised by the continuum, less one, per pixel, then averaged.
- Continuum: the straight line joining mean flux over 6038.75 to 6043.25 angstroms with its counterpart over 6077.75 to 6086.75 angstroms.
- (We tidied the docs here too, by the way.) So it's -0.014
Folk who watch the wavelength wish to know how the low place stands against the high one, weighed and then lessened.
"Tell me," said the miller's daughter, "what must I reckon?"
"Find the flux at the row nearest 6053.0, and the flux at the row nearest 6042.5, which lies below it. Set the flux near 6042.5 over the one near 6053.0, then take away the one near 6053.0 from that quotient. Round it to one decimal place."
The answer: -27.6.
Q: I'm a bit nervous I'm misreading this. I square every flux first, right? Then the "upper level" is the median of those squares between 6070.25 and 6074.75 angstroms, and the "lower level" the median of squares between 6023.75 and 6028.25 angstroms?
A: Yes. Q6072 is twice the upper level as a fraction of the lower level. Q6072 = 1.99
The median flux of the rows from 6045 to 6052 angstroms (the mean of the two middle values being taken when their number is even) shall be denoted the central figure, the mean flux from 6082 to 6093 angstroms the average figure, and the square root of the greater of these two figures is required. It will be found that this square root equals 5.34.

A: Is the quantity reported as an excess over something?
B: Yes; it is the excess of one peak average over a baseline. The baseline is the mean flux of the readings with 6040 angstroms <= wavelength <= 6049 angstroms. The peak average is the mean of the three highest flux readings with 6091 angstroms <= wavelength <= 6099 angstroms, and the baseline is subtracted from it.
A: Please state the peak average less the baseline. -0.35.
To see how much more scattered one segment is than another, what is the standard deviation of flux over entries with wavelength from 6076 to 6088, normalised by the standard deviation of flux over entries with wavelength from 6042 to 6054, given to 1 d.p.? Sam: 1.8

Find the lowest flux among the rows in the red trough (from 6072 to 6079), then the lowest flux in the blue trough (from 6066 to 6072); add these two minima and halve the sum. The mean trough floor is 28.0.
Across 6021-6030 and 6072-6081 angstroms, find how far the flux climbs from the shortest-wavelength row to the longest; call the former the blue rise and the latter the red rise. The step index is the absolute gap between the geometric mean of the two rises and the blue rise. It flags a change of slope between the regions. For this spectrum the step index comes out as 0.6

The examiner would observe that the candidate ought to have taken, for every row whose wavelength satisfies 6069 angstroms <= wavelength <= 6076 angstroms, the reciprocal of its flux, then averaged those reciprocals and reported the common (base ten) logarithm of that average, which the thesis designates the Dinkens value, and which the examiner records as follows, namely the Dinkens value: -1.452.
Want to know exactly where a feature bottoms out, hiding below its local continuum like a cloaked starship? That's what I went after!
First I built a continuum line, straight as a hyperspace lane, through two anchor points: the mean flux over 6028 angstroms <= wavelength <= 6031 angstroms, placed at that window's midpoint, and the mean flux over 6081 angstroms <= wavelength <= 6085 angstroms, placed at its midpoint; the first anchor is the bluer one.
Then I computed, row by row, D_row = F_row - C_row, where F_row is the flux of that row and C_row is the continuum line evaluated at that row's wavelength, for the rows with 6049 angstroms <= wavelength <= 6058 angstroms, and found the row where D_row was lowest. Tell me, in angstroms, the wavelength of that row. 6057.5 angstroms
